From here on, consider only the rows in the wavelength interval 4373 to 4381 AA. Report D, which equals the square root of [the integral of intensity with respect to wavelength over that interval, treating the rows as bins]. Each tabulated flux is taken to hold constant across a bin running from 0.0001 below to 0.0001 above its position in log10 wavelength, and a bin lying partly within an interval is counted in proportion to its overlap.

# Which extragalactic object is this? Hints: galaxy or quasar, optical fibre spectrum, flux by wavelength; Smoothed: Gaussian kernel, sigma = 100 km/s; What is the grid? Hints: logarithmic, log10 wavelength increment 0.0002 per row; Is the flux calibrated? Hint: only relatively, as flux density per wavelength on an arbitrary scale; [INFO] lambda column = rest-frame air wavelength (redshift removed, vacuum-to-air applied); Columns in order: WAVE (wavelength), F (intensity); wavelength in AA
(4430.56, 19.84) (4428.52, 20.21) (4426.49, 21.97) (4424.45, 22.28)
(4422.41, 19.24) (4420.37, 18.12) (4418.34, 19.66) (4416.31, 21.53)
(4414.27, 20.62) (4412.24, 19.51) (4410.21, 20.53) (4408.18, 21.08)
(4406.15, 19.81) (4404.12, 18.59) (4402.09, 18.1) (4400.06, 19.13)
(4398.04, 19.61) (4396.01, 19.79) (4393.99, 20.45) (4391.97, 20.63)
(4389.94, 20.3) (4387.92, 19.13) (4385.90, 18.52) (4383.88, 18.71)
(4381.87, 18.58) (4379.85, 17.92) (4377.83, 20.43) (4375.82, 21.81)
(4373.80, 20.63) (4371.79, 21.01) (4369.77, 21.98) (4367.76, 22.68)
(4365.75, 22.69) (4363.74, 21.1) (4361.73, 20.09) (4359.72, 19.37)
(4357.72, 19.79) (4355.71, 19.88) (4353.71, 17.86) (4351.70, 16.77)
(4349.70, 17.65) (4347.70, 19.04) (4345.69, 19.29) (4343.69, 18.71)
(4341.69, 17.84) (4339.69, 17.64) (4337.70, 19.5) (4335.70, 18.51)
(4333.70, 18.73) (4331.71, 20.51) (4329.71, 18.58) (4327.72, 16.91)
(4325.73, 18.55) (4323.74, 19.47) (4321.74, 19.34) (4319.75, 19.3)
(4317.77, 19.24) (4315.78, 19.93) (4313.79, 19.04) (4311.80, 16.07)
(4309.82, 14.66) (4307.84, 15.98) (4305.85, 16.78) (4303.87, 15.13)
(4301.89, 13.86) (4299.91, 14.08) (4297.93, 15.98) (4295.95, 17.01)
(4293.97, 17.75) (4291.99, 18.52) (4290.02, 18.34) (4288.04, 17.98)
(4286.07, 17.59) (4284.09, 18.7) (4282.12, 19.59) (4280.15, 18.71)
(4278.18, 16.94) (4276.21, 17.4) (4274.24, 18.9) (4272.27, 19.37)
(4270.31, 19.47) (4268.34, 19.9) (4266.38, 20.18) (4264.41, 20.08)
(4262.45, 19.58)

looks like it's 12.7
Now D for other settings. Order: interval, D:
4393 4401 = 12.6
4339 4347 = 12.1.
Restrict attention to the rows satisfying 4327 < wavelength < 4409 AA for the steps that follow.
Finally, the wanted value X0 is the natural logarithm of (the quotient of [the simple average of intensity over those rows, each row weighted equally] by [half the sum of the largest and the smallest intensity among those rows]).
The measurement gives -0.012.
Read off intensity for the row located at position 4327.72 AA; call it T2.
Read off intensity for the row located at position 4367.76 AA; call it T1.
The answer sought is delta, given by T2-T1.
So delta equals -5.8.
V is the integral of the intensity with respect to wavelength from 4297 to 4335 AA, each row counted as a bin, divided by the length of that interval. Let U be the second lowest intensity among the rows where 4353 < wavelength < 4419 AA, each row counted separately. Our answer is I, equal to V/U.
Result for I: 0.98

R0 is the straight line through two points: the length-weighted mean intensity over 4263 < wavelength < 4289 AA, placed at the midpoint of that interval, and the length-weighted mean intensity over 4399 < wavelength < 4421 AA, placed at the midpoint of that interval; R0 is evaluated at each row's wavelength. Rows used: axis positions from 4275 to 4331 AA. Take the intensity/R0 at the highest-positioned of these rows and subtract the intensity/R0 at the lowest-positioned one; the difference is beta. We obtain 0.04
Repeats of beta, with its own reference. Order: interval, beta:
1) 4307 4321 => 0.17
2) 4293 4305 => -0.14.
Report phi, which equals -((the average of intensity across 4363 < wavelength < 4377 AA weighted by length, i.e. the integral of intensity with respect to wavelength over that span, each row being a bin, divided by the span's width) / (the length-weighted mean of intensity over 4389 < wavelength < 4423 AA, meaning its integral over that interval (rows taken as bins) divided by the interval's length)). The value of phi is -1.10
